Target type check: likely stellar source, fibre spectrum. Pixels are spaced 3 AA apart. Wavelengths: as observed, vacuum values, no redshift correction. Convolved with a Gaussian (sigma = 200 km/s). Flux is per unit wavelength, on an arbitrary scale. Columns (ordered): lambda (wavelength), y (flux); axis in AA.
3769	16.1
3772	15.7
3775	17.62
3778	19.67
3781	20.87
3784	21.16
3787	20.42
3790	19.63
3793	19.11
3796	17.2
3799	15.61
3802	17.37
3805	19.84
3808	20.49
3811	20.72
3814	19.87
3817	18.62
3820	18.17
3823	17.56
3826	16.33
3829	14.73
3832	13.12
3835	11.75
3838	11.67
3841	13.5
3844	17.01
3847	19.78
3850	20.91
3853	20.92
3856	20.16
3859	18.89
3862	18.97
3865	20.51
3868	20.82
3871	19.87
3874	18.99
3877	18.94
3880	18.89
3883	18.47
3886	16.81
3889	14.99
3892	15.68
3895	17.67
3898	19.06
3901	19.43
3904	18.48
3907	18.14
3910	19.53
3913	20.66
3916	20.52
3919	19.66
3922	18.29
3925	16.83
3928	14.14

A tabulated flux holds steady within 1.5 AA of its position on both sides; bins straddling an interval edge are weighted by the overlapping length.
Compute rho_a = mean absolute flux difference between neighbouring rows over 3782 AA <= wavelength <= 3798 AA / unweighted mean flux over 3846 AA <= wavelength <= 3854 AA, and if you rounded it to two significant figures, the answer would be 0.048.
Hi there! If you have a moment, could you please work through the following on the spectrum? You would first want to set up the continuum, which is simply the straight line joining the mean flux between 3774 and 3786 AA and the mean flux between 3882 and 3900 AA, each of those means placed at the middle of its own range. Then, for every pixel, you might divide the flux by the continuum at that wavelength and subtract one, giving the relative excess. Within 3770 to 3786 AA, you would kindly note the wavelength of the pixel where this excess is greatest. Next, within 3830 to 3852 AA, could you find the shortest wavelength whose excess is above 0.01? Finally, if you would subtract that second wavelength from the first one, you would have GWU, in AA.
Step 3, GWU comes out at -63 AA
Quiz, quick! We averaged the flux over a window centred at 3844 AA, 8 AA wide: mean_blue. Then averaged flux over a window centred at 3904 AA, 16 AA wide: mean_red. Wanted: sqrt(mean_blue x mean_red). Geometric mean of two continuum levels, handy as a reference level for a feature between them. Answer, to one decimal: 17.8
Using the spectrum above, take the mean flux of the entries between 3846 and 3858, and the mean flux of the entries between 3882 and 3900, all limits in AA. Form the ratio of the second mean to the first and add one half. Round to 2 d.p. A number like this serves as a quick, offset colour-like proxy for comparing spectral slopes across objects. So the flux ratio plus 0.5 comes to 1.34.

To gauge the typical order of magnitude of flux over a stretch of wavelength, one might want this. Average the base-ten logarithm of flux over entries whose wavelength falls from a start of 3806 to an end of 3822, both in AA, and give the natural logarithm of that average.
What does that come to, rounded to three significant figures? 0.255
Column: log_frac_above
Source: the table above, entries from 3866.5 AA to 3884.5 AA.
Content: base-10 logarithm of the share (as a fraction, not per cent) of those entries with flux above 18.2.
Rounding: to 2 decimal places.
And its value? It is 0.00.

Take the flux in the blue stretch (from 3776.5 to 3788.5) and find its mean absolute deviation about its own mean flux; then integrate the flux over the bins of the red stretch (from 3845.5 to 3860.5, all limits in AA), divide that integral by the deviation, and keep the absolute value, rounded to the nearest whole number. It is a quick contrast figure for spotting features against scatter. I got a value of 623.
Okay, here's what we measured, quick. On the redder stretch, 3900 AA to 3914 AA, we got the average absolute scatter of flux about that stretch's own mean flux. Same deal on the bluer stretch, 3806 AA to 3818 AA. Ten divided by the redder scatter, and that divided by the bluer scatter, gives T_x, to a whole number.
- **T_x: 20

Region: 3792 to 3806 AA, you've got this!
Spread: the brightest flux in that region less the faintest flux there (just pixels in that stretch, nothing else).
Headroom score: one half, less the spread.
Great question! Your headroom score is -4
